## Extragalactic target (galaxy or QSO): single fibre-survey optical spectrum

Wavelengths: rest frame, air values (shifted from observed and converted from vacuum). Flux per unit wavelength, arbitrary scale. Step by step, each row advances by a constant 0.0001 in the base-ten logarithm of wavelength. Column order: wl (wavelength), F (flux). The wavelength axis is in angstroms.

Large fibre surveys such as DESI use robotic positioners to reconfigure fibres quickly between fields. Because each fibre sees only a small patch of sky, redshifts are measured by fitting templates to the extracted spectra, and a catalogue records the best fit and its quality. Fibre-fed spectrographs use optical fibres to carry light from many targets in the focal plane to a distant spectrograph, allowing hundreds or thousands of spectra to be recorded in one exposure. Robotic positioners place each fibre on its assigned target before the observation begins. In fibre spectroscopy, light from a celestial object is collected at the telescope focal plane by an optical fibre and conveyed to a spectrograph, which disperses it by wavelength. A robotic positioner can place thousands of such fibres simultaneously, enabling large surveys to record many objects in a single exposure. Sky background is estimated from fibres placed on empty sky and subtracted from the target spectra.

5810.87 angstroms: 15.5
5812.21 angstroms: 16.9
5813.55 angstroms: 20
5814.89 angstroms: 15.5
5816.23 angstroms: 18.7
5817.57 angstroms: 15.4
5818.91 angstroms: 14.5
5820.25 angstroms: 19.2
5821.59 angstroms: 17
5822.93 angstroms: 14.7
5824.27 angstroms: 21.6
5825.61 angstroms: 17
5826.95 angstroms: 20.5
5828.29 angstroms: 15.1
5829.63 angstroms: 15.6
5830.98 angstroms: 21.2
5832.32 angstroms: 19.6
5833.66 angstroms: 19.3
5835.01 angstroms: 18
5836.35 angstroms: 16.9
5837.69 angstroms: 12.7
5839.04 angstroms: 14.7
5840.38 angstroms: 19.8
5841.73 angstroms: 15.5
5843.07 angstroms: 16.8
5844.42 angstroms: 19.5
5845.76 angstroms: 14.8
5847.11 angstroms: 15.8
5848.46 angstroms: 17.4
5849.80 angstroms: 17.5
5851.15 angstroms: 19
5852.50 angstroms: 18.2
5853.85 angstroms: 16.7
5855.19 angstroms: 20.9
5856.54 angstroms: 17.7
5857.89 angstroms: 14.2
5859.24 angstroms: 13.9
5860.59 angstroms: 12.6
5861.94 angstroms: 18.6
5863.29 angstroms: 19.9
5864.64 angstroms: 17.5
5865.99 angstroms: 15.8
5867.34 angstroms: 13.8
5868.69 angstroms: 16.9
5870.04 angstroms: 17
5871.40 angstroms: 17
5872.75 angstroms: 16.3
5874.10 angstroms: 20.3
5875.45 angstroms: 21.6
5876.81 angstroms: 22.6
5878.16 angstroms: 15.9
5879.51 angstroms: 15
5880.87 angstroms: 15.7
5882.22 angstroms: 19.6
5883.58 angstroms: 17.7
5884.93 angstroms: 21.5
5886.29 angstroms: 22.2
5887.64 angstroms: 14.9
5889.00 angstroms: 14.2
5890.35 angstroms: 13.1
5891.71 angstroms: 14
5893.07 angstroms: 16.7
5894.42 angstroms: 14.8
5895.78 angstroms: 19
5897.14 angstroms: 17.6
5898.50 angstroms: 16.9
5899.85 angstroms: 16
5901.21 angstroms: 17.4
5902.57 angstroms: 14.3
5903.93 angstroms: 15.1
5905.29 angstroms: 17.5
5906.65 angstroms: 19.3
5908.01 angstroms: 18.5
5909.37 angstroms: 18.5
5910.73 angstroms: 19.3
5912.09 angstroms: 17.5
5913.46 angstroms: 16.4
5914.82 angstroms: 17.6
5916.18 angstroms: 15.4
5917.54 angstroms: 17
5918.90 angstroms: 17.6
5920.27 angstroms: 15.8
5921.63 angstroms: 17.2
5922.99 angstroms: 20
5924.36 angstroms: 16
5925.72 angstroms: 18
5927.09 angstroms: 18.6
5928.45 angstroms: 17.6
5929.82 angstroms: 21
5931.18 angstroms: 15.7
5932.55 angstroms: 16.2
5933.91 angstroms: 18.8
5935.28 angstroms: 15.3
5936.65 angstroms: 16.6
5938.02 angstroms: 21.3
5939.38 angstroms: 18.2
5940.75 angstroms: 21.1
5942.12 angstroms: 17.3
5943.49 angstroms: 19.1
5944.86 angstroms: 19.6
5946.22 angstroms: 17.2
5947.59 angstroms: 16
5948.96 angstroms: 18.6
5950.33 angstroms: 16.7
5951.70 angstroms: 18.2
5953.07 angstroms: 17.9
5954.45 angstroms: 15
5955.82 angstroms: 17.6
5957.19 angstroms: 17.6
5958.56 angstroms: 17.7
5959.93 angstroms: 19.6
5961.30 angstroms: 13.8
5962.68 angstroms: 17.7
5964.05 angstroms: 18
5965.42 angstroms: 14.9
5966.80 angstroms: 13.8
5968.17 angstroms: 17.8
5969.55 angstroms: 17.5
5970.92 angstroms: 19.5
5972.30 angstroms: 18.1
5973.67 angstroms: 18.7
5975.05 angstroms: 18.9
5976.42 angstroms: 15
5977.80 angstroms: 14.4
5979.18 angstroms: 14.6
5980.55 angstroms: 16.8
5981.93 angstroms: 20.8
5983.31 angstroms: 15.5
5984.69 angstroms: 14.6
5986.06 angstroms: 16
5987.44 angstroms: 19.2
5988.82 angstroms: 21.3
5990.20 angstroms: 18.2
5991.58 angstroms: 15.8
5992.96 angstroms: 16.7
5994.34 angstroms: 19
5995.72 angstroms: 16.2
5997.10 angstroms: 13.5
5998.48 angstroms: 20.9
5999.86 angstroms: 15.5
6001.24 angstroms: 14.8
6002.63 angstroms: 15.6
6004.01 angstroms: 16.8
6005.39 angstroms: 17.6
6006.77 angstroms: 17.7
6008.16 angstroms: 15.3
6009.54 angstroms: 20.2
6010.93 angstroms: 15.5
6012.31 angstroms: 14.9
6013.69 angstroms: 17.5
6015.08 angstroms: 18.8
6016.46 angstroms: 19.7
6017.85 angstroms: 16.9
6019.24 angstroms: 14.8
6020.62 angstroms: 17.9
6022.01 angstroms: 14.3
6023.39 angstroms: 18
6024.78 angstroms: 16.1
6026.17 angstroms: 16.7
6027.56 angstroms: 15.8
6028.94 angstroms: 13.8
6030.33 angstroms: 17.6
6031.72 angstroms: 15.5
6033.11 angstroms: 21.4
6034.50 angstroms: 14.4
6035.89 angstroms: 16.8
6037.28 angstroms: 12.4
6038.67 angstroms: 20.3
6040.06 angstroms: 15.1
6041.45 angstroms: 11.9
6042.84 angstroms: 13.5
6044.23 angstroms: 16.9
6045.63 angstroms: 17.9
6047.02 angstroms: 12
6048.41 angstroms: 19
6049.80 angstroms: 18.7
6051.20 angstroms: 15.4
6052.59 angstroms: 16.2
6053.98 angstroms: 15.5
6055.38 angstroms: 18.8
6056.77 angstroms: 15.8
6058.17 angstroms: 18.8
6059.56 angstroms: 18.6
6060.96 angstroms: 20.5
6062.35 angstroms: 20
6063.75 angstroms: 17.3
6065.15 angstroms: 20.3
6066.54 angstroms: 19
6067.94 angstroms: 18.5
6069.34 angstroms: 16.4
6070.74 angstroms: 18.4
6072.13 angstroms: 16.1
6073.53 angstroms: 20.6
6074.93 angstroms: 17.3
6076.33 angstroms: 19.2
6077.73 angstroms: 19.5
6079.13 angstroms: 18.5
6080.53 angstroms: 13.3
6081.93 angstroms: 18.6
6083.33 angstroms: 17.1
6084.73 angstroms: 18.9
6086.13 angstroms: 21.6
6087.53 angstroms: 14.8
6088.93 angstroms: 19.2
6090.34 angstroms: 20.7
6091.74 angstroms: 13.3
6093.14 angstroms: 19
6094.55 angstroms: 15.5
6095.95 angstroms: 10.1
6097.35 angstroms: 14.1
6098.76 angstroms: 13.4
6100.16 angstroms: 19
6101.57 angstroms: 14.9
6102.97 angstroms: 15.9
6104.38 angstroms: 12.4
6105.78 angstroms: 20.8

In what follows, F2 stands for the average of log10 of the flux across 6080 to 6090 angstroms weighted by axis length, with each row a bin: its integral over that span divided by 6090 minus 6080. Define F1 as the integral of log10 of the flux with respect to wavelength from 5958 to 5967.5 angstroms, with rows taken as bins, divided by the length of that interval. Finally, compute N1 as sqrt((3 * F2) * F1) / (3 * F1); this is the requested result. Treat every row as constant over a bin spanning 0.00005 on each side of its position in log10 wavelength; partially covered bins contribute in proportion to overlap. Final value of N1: 0.585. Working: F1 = 1.214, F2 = 1.25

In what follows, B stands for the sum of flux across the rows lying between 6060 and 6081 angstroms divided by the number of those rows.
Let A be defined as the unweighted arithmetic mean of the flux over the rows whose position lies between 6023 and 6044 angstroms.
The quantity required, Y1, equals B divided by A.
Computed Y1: 1.15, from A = 16.0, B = 18.3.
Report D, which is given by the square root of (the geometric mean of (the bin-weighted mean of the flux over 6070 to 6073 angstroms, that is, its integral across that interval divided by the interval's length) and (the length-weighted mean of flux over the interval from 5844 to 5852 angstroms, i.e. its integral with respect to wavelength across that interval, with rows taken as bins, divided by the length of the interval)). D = 4.17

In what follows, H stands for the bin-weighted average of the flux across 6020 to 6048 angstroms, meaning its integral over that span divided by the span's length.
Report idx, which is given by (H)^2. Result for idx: 254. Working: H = 15.9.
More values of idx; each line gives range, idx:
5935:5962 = 315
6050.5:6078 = 327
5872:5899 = 306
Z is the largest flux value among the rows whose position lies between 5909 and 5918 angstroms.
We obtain 19.3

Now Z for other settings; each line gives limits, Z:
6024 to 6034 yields 21.4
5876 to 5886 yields 22.6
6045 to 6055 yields 19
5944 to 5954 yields 19.6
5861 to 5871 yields 19.9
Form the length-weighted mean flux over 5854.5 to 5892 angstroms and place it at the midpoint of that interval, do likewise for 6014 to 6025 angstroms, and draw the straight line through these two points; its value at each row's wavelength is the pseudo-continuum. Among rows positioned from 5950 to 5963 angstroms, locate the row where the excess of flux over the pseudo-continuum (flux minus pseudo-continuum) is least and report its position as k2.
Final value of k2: 5961.30 angstroms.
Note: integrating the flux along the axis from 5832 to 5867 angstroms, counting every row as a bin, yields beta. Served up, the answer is 595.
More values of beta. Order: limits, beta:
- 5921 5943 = 397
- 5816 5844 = 485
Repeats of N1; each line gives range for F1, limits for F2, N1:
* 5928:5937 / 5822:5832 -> 0.581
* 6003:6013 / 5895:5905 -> 0.576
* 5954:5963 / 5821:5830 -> 0.579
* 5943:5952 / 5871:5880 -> 0.580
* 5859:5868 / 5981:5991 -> 0.588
